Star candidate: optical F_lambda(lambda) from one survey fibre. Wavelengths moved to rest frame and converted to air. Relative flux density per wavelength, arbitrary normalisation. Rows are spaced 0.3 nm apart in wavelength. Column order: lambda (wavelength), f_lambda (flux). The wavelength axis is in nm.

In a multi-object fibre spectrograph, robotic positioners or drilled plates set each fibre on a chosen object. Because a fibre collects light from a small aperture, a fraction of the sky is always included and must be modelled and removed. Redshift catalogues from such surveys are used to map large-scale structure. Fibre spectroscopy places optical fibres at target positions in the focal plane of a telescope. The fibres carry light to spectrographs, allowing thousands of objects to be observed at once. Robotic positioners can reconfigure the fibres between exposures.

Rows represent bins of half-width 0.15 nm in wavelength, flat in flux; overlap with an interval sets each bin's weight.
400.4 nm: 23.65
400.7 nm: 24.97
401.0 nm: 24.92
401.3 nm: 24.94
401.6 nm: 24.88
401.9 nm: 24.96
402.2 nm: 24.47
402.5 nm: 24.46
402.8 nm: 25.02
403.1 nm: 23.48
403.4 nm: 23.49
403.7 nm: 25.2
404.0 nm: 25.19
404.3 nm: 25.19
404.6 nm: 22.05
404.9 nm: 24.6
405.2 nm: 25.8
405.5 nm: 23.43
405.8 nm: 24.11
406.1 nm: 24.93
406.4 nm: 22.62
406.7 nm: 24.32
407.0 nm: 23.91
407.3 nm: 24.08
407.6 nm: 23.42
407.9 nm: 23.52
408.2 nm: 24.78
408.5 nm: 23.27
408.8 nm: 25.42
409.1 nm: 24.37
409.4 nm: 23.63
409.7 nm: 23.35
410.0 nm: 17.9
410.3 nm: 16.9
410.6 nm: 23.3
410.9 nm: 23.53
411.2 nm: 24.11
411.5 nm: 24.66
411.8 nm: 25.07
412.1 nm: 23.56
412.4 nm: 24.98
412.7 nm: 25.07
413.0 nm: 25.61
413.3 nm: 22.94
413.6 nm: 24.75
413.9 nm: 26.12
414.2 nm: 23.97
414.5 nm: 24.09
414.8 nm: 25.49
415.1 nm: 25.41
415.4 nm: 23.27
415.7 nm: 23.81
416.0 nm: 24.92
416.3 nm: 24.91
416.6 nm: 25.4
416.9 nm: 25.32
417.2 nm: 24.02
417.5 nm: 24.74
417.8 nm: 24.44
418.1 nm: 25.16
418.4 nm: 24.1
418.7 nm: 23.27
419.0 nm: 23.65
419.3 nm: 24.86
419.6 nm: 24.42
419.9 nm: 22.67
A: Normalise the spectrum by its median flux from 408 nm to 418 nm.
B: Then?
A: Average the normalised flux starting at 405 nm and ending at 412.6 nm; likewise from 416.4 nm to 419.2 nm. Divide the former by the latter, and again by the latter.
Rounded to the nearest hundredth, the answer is 0.96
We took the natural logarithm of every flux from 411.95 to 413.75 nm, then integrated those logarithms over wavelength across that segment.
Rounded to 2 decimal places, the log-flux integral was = 5.76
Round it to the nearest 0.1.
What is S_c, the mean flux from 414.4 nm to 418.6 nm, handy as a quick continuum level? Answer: 24.6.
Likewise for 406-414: 23.7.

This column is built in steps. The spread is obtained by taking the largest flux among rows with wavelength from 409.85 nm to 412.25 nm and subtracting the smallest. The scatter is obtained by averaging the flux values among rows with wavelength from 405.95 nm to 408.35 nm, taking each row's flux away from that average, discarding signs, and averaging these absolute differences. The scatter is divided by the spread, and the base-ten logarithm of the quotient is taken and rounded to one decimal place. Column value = -1.1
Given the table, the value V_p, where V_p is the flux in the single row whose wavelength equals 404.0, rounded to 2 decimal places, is 25.19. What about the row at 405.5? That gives 23.43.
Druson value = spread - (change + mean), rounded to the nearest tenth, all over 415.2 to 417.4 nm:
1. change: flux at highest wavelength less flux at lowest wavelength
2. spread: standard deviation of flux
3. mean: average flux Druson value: -24.5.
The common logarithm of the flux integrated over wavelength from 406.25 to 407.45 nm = 1.455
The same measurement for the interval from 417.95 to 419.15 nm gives 1.460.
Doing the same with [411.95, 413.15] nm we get 1.474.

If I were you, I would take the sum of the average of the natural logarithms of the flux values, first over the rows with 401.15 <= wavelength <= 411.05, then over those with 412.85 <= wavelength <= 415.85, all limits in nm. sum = 6.36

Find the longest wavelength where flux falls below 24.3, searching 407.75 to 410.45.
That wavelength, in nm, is 410.3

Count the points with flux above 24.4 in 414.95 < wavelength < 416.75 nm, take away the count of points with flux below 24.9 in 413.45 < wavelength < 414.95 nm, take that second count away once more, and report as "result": -2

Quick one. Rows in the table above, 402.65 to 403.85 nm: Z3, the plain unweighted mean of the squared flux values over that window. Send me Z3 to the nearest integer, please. 591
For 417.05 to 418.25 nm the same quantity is 605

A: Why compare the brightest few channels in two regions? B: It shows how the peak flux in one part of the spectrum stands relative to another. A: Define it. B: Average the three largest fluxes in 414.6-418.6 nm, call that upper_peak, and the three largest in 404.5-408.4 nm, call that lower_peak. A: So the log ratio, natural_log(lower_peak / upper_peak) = -0.010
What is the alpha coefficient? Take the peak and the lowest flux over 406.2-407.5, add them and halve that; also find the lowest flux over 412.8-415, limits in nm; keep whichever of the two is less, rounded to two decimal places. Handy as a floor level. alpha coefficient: 22.94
